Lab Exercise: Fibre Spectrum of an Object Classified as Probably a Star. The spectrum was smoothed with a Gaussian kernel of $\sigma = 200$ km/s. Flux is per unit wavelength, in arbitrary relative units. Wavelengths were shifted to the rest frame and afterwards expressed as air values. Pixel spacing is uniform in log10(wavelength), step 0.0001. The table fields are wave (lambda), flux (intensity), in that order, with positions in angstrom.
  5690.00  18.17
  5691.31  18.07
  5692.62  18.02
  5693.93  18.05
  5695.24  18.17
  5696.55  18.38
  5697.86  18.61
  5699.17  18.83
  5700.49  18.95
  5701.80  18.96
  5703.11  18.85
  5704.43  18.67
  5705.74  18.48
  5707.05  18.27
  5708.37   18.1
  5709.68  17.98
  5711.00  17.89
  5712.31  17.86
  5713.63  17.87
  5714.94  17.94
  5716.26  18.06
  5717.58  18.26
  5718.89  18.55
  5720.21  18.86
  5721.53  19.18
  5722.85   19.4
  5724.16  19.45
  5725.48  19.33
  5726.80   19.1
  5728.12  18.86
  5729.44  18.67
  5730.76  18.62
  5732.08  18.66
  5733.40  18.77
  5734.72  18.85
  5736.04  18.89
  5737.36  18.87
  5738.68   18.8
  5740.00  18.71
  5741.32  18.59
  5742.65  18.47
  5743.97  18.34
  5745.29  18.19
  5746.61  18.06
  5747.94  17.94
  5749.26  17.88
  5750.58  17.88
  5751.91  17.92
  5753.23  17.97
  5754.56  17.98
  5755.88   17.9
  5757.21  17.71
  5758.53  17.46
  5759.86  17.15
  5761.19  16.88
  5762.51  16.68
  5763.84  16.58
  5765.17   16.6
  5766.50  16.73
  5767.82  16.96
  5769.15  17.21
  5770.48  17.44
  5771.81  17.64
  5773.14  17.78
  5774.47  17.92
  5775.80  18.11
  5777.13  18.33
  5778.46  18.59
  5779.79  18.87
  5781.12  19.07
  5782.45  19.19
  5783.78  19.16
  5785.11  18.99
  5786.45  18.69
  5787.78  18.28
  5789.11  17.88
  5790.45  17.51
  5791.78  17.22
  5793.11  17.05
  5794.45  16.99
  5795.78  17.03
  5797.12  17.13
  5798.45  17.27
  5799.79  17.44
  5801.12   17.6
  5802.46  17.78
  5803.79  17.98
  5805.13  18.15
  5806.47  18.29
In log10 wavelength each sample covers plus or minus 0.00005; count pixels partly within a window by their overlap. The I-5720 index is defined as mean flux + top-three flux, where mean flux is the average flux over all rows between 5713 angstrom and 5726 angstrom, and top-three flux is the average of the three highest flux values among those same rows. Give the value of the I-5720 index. 38.1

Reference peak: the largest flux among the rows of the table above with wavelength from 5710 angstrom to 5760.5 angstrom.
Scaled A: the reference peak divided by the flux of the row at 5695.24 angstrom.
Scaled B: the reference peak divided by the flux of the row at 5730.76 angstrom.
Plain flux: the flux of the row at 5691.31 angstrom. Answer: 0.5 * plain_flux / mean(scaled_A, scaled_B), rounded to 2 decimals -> 8.54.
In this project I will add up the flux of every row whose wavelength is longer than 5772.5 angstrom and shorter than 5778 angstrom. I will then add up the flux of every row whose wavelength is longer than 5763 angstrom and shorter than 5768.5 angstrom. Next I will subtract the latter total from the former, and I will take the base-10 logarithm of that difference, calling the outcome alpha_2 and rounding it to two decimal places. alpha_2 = 0.72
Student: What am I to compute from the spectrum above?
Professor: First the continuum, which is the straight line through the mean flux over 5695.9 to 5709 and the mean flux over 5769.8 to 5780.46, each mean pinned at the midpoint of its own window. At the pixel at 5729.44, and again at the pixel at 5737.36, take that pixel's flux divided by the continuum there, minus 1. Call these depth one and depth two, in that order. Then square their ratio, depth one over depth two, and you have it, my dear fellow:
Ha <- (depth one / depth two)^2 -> 0.25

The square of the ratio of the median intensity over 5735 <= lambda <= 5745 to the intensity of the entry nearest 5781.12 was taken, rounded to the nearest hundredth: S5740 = 0.96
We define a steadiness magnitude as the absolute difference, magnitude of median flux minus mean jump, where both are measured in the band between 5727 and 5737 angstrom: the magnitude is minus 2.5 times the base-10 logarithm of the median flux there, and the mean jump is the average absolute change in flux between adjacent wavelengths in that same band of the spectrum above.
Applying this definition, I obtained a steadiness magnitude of 3.27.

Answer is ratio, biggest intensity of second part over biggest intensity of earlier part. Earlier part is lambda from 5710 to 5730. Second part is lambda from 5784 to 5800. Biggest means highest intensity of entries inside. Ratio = 0.976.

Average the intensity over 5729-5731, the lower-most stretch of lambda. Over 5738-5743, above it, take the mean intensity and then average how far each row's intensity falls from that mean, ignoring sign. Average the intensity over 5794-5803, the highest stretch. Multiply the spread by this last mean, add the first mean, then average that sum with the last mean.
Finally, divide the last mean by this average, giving 0.914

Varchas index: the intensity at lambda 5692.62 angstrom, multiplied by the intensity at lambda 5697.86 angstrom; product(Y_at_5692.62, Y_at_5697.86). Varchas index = 335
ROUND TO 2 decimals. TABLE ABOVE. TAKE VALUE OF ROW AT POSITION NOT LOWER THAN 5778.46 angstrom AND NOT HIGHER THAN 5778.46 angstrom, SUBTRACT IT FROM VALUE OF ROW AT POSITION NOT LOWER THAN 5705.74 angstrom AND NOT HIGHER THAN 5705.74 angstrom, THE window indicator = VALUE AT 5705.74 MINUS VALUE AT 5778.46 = -0.11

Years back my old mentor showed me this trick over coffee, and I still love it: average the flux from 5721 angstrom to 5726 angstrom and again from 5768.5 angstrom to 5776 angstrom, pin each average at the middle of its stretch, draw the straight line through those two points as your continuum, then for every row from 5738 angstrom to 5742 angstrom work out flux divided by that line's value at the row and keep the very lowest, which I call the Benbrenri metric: 0.99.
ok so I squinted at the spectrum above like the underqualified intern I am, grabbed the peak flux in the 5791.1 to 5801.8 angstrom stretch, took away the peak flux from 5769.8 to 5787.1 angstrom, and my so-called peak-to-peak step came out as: -1.59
